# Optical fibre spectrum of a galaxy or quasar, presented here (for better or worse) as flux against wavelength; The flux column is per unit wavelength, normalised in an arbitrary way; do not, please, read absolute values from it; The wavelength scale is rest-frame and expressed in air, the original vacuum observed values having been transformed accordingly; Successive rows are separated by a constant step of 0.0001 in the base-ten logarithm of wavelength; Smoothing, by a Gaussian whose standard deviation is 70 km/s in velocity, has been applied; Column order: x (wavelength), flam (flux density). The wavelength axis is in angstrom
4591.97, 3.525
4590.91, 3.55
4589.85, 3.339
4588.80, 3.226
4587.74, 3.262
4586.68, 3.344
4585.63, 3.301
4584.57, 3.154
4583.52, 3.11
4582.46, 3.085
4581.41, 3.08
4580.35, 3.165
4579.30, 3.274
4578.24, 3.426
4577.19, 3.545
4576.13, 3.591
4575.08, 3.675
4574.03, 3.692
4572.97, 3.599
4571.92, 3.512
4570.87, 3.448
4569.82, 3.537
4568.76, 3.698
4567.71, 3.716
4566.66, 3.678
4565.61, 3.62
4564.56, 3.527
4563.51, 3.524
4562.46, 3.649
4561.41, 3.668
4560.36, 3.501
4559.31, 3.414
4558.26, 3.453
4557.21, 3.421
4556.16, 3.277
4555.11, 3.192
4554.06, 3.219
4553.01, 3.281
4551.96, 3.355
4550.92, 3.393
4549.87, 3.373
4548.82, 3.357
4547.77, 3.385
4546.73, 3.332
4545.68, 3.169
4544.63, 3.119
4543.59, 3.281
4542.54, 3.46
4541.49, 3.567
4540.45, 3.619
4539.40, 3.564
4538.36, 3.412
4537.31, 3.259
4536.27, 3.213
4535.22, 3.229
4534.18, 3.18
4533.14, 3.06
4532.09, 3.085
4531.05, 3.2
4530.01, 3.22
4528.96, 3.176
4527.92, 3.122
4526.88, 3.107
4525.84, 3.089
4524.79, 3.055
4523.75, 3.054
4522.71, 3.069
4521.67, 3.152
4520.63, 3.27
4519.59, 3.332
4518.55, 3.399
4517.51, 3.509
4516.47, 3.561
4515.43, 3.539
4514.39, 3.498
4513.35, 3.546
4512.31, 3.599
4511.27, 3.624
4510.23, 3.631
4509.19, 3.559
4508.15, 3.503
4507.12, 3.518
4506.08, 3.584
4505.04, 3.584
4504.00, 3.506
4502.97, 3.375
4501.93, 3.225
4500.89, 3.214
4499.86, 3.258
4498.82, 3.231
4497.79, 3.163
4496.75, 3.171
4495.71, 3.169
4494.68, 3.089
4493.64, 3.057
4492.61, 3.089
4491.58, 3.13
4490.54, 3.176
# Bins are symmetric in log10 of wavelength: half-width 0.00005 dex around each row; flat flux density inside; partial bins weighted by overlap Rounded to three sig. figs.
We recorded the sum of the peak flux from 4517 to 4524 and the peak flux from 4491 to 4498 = 6.68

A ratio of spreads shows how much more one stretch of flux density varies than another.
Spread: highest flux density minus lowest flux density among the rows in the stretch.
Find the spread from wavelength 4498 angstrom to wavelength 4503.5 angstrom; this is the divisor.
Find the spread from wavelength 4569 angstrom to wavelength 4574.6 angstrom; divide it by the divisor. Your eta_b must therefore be 1.5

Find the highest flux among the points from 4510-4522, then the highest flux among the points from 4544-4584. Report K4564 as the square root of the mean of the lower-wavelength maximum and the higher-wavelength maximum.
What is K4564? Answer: 1.92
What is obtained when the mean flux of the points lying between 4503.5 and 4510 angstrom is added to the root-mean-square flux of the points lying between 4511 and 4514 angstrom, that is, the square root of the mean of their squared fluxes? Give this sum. 7.13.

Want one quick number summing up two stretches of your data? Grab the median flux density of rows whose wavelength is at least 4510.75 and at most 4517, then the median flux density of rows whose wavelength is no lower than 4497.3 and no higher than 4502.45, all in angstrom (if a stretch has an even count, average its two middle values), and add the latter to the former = 6.78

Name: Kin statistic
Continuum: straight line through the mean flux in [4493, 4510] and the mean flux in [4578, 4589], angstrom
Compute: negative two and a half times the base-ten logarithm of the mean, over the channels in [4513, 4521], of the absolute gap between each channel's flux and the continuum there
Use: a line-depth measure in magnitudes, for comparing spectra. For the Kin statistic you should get 2.00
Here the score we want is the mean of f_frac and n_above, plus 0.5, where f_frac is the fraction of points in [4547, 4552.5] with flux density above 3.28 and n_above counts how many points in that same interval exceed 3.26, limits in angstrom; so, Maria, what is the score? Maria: 3.5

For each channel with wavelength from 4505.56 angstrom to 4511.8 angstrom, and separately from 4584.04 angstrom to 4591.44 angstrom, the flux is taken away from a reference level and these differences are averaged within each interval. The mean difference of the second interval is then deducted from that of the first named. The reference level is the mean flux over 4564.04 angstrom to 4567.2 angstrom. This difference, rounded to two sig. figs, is -0.26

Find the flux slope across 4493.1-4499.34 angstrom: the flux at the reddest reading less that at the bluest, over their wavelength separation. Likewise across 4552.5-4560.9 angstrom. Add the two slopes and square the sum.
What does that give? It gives 0.0040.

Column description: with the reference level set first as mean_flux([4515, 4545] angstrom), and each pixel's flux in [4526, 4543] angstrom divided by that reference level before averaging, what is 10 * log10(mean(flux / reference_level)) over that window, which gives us 0.0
